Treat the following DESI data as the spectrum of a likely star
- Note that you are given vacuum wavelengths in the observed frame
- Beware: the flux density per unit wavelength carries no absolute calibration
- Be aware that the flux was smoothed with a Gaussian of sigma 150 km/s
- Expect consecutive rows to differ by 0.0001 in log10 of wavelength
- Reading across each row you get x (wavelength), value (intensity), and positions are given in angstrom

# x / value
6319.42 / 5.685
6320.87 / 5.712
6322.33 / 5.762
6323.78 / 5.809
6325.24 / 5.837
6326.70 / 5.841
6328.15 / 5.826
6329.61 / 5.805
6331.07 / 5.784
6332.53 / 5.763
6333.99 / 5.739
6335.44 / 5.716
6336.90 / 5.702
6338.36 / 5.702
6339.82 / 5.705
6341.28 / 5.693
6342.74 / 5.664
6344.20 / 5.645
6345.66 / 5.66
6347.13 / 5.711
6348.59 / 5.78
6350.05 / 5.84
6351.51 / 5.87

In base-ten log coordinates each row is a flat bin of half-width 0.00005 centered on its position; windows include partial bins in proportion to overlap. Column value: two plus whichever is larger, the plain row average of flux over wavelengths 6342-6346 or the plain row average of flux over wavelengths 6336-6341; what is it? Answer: 7.70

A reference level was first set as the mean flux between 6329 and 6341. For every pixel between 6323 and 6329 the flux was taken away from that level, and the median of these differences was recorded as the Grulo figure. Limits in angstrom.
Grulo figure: -0.09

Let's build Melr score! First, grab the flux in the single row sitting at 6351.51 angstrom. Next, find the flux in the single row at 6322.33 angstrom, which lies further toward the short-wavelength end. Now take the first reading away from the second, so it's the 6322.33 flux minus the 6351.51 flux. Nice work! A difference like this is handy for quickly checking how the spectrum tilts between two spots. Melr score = -0.11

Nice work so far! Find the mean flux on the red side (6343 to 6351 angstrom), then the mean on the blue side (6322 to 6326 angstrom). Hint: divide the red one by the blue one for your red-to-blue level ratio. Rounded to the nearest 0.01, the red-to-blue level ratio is 0.99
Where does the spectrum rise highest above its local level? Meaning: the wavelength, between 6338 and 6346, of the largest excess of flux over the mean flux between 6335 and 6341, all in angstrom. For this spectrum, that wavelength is 6339.82 angstrom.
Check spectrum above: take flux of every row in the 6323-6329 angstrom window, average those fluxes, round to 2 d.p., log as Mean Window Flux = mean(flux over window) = 5.83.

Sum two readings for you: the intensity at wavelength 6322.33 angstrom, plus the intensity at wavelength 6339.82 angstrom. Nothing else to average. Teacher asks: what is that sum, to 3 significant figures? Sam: 11.5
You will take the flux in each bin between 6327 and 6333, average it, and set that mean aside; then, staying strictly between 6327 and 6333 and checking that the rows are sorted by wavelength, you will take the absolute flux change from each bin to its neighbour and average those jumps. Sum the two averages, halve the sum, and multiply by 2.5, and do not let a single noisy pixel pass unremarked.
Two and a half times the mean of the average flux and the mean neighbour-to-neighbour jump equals 7.27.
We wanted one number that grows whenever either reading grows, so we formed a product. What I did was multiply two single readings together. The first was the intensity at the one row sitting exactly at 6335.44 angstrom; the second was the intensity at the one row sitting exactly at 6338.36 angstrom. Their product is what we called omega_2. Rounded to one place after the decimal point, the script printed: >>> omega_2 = 32.6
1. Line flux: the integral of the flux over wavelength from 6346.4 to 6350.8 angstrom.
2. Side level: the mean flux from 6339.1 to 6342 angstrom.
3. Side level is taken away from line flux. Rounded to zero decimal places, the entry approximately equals 20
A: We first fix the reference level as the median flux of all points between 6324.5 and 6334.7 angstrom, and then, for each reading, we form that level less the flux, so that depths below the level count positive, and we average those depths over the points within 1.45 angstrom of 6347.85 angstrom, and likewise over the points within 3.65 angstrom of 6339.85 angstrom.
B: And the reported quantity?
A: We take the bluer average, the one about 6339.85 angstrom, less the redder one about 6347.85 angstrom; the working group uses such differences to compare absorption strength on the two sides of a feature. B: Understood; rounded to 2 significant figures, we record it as 0.052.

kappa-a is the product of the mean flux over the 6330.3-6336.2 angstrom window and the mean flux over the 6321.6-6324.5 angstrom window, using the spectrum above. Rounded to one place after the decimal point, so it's 33.3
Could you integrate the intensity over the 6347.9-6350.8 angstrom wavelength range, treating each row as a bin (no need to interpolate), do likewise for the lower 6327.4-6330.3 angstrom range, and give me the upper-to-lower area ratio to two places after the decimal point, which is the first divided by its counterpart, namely 1.00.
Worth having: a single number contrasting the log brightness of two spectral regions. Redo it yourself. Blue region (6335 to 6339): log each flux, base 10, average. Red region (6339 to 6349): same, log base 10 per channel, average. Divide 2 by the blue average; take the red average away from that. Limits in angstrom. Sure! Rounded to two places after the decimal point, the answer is 1.89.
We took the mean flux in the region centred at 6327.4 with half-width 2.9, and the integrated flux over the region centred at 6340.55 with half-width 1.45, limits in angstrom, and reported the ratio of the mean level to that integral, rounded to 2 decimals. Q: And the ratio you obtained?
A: 0.35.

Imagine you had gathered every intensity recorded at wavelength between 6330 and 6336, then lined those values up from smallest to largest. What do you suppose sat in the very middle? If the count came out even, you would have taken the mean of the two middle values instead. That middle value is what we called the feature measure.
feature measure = 5.75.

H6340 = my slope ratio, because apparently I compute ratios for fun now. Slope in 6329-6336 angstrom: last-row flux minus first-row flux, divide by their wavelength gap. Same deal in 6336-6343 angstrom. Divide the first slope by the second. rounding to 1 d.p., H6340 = 2.3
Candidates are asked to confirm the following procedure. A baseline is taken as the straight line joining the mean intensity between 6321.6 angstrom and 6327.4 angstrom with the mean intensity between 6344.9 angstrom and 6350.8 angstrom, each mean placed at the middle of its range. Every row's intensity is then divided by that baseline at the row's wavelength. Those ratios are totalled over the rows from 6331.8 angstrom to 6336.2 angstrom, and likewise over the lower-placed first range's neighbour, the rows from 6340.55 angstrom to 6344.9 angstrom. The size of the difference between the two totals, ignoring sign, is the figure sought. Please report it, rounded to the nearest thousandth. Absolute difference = 0.025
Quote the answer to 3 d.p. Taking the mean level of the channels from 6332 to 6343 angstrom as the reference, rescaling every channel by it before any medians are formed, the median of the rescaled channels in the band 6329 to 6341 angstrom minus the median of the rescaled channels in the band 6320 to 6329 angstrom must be -0.016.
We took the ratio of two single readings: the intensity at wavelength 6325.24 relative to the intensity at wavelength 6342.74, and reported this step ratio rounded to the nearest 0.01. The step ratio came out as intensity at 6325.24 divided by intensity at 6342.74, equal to 1.03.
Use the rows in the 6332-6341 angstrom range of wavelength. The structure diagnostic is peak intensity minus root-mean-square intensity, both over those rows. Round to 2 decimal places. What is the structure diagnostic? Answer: 0.04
